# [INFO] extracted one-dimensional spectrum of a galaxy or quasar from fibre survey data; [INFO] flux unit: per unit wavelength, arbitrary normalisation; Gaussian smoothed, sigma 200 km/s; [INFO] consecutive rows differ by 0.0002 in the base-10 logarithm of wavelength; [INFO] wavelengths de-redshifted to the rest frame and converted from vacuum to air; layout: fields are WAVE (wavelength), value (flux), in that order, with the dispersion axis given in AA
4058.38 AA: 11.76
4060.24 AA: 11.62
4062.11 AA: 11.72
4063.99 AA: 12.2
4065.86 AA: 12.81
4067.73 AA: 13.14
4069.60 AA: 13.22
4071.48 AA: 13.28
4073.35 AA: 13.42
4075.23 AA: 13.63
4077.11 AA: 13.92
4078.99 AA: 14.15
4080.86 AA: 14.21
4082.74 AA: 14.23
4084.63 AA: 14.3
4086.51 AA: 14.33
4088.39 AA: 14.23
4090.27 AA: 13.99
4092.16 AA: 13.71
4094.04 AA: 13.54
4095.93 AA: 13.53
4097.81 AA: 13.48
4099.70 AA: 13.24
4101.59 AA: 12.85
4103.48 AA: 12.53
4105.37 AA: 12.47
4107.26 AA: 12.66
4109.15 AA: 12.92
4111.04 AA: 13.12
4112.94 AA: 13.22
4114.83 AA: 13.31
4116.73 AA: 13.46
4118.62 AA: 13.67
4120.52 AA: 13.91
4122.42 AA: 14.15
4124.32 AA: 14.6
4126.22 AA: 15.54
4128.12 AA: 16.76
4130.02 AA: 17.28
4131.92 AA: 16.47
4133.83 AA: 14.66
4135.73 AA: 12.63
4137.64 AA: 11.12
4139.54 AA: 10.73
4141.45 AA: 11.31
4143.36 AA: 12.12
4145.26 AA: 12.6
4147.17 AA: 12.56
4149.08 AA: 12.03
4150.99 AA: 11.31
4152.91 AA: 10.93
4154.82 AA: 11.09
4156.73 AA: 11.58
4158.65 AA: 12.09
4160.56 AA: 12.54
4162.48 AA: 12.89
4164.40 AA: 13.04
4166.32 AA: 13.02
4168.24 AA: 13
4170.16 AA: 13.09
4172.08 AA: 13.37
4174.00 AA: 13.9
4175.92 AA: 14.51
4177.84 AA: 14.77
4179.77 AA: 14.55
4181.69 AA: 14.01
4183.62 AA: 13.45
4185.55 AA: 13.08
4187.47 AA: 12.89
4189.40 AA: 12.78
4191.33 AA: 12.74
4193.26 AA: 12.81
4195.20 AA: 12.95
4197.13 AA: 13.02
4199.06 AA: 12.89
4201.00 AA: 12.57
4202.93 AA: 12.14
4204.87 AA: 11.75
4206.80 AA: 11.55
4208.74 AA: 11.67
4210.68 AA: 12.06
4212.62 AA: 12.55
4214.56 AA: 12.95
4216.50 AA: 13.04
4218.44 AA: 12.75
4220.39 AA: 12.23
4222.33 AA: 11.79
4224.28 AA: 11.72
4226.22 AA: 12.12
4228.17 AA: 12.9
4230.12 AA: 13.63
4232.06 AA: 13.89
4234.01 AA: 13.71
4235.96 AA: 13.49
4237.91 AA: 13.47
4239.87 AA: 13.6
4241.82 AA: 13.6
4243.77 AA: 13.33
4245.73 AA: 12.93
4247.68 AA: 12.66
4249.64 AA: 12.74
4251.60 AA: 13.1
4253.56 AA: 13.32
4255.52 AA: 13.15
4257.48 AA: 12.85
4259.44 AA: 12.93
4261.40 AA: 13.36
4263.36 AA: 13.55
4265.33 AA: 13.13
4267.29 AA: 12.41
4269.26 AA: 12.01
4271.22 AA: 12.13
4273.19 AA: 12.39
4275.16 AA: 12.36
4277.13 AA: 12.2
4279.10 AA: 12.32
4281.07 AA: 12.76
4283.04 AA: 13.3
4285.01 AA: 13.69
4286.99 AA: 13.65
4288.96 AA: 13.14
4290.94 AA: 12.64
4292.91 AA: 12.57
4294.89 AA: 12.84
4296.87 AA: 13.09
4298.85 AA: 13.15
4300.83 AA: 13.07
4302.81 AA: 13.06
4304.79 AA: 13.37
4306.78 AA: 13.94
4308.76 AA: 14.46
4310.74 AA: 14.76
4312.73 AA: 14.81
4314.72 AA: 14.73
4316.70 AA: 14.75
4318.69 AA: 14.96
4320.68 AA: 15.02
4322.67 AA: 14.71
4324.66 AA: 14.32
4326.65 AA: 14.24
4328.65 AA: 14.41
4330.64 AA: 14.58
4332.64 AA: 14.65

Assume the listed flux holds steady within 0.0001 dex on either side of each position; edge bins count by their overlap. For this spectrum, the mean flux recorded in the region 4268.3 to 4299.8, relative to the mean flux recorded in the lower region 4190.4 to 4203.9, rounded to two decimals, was 1.00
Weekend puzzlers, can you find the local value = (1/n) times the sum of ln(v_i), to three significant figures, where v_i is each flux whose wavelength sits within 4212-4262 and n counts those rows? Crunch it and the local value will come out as 2.56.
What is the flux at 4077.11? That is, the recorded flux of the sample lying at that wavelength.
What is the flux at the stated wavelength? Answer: 13.92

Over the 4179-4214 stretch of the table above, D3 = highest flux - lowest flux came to 3.0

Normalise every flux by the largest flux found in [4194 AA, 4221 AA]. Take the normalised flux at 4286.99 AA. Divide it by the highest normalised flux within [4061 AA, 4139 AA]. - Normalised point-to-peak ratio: 0.79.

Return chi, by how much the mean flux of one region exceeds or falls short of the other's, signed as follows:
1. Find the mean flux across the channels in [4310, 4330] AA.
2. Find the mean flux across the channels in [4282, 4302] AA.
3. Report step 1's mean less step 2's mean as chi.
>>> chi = 1.6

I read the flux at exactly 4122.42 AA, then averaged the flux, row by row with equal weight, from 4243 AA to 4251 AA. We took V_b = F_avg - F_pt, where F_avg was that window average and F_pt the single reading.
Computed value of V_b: -1.2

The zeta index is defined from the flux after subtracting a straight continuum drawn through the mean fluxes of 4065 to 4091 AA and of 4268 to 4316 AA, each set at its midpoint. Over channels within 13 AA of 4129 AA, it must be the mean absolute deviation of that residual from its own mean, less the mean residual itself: 1.2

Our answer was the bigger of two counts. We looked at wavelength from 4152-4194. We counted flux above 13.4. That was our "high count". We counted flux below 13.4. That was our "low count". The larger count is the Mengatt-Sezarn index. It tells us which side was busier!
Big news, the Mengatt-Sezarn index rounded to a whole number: 16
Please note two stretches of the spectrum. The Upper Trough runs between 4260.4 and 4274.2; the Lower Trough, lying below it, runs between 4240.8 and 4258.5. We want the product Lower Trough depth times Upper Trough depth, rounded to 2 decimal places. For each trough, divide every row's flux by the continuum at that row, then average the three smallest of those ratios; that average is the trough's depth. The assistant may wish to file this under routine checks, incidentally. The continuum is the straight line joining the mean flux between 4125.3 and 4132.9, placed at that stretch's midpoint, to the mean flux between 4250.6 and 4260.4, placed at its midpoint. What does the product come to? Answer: 0.92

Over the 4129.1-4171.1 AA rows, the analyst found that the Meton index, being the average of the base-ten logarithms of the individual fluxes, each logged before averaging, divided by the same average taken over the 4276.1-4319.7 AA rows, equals 0.97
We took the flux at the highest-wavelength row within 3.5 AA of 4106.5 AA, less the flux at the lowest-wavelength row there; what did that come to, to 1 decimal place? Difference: 0.4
